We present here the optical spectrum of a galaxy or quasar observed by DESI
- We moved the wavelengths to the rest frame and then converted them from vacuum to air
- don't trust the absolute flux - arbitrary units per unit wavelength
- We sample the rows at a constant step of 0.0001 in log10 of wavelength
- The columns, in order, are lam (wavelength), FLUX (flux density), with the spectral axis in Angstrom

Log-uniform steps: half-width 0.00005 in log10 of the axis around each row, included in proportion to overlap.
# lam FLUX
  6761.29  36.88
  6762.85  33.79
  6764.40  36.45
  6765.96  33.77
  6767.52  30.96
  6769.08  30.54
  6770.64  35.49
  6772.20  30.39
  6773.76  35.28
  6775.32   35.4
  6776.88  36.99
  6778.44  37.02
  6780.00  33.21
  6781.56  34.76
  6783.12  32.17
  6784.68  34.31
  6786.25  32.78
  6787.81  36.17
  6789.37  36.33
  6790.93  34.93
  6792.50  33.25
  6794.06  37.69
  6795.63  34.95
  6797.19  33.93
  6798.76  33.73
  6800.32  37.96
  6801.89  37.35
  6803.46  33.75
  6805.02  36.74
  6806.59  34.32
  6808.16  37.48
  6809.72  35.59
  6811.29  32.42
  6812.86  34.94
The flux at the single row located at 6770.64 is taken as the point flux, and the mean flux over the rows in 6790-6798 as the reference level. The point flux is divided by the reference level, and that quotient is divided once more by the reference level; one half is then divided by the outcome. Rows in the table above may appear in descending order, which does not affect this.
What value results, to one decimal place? 17.2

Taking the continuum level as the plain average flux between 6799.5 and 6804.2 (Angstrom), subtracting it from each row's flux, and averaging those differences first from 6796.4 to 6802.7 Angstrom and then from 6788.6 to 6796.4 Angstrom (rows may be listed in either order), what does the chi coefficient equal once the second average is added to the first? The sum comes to -1.5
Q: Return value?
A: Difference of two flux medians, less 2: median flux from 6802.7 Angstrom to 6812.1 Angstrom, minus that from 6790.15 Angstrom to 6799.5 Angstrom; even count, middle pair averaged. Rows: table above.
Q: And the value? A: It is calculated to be -1.5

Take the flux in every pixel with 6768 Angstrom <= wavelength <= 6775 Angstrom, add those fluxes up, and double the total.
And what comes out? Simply 263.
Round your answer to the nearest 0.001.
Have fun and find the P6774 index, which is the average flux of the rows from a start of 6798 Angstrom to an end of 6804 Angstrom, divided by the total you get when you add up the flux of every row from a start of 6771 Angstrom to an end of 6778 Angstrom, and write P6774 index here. 0.259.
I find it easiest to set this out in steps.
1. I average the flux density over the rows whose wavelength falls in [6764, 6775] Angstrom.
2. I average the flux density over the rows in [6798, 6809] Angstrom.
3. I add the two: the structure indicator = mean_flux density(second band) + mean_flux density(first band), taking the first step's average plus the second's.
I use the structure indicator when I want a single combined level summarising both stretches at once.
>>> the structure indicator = 69.2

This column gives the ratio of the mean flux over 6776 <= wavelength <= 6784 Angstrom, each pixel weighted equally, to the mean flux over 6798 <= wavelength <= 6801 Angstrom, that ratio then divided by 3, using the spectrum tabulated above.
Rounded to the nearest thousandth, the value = 0.324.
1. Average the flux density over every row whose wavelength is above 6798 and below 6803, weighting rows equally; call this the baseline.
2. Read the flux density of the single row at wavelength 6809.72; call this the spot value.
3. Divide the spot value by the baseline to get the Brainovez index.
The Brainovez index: 0.98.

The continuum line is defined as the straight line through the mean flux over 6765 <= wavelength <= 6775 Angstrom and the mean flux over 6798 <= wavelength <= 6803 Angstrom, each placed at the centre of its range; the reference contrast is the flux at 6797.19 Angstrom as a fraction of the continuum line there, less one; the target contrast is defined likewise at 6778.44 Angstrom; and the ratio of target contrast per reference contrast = -2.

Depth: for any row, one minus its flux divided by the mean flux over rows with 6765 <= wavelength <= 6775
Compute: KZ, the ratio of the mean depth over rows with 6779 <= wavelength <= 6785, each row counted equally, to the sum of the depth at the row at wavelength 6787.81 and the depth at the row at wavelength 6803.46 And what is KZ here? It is 0.2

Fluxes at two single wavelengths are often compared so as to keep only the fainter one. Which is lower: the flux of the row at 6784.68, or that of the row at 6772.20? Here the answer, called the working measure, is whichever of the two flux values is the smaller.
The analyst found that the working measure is 30.4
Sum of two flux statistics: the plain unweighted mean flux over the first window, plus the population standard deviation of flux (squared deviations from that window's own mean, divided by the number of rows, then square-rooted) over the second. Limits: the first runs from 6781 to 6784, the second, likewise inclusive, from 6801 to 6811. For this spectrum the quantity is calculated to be 34.9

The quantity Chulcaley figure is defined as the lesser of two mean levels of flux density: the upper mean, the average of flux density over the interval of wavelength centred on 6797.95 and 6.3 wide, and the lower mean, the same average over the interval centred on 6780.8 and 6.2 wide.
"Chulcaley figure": 34.3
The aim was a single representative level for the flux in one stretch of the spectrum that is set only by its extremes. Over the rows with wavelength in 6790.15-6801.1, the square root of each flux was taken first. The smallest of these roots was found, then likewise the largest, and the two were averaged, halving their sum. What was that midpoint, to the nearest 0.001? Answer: 5.964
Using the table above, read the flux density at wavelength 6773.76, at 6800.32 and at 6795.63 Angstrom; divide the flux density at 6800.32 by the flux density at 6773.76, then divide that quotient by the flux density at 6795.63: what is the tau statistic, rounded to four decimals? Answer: 0.0308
